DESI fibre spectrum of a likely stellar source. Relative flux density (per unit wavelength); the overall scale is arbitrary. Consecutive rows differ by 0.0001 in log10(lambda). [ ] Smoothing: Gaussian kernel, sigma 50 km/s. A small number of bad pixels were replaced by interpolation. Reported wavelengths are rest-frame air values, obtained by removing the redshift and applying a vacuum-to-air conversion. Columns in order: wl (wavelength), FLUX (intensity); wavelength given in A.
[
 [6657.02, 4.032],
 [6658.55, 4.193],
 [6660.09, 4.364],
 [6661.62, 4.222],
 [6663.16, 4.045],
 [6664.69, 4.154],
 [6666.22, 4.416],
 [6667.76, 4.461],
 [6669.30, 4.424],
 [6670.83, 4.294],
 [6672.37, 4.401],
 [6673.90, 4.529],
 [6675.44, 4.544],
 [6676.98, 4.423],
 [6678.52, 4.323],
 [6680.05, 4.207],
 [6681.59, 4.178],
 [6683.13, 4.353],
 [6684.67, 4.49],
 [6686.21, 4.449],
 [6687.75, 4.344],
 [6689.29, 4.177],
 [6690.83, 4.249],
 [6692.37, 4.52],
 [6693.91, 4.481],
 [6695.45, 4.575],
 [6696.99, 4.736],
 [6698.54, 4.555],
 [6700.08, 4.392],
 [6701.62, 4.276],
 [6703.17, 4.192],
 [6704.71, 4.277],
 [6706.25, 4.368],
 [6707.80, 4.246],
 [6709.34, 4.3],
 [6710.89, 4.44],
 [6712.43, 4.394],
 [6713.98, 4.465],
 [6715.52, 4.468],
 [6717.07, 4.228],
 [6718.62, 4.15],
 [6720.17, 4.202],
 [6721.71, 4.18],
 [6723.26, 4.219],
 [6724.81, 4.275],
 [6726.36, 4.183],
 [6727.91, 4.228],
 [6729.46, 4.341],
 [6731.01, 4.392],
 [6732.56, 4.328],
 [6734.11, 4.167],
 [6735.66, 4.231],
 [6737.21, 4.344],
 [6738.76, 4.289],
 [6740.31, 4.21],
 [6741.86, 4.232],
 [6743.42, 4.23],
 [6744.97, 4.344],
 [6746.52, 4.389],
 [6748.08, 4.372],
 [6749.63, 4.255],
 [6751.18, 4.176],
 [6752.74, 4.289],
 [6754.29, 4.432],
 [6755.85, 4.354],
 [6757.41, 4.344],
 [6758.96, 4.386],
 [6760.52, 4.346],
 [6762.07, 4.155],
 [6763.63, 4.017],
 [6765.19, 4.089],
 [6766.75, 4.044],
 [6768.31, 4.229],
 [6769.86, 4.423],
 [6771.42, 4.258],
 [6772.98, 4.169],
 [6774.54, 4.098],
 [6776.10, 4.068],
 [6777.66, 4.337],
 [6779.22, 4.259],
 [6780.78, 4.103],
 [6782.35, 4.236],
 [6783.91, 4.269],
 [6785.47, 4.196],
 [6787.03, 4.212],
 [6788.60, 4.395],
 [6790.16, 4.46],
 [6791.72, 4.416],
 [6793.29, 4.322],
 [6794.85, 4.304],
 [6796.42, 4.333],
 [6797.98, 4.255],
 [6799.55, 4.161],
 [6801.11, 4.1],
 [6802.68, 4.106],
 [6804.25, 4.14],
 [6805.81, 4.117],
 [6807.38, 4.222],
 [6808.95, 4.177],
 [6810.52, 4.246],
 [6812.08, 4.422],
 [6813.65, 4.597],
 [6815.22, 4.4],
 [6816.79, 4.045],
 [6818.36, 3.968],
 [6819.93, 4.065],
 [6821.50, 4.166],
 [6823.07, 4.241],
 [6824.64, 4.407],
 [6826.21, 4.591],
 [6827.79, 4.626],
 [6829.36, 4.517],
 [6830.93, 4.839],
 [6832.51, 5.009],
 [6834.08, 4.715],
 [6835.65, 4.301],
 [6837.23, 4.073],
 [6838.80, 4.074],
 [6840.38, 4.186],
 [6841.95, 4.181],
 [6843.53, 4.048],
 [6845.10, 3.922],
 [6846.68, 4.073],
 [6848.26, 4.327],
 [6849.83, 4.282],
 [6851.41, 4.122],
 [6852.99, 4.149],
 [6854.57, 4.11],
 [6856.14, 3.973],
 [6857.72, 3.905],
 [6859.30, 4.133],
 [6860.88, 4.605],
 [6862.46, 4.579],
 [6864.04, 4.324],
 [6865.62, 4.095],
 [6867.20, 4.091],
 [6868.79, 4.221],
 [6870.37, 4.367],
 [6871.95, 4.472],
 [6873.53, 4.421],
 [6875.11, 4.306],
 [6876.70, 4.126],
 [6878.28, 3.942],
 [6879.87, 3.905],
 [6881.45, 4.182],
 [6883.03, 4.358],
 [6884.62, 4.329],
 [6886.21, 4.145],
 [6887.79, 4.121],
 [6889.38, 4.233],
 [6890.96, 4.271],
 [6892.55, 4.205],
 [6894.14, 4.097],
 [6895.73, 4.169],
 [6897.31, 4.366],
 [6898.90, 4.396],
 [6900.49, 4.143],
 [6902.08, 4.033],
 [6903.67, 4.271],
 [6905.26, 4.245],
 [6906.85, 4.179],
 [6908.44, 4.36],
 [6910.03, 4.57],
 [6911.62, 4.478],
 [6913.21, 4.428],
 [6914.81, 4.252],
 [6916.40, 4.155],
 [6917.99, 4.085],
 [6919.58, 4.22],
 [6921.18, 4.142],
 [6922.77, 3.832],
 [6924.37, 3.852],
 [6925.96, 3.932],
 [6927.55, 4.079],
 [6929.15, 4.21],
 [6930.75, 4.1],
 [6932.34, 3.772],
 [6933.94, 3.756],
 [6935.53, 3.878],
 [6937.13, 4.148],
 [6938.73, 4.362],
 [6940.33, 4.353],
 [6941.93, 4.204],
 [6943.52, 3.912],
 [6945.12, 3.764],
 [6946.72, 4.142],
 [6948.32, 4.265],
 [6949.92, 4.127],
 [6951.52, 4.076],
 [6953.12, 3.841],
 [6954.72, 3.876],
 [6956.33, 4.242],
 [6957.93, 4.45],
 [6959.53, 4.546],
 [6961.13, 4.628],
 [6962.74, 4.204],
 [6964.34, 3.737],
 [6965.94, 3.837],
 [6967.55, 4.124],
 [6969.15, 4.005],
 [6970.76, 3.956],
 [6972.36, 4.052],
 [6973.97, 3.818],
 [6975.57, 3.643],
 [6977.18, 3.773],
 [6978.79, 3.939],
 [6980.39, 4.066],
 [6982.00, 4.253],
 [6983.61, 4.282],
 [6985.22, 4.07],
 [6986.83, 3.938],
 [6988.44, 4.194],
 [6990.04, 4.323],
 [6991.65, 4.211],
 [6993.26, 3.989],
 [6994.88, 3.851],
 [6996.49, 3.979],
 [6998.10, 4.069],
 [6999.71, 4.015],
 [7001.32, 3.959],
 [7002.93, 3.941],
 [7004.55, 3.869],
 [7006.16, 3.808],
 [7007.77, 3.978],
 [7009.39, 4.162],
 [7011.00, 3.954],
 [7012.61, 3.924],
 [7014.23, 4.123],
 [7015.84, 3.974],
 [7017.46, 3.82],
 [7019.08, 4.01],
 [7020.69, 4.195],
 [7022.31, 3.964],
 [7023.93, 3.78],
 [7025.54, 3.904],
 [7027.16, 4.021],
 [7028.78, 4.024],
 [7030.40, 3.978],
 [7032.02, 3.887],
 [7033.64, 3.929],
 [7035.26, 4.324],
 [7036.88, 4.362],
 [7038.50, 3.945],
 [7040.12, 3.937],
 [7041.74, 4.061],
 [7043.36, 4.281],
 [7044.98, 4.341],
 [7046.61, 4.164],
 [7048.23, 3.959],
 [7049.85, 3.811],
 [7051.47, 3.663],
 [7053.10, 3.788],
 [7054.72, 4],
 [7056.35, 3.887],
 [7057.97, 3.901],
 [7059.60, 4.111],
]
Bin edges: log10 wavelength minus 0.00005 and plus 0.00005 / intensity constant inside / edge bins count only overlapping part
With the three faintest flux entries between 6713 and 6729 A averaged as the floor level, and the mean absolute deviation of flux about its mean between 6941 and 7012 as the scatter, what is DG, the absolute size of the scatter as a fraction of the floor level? 0.040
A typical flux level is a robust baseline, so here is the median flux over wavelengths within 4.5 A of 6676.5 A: 4.41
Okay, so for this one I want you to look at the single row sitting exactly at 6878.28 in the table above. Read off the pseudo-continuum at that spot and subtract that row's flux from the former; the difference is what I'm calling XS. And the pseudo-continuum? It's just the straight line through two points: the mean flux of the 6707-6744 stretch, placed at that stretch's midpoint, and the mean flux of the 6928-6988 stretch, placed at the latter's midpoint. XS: 0.20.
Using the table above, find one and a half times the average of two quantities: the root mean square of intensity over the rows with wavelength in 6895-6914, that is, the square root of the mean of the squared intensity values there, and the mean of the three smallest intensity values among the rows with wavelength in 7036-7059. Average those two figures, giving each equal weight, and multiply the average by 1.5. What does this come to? 6.04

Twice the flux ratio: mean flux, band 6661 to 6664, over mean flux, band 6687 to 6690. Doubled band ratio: 1.94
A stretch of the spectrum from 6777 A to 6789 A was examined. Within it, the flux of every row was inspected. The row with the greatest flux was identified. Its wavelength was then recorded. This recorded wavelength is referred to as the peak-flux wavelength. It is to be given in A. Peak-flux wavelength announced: 6788.60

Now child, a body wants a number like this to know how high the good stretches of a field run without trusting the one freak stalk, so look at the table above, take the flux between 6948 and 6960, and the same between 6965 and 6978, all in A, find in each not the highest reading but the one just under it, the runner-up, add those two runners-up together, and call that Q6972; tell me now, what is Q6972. 8.50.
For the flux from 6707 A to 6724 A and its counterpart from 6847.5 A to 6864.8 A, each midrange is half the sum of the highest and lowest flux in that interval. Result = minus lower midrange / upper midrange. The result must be -1.01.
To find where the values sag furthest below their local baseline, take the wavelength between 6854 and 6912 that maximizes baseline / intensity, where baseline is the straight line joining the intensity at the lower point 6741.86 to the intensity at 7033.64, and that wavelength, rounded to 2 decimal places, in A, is 6857.72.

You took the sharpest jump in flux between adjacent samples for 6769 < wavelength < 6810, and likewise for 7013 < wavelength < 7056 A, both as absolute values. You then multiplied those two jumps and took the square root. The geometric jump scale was 0.335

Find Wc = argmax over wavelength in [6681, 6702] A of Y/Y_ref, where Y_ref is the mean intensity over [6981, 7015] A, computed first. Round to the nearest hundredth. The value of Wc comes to 6696.99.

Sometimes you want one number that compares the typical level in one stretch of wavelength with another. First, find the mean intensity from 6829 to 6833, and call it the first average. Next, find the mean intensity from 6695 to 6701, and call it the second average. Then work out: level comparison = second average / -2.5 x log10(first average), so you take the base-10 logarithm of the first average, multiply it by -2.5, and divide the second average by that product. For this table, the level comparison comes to -2.68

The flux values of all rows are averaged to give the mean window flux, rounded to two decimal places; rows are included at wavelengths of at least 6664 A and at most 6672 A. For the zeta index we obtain 4.35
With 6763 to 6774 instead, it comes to 4.18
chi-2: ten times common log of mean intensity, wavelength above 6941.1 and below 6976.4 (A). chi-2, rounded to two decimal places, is 6.09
